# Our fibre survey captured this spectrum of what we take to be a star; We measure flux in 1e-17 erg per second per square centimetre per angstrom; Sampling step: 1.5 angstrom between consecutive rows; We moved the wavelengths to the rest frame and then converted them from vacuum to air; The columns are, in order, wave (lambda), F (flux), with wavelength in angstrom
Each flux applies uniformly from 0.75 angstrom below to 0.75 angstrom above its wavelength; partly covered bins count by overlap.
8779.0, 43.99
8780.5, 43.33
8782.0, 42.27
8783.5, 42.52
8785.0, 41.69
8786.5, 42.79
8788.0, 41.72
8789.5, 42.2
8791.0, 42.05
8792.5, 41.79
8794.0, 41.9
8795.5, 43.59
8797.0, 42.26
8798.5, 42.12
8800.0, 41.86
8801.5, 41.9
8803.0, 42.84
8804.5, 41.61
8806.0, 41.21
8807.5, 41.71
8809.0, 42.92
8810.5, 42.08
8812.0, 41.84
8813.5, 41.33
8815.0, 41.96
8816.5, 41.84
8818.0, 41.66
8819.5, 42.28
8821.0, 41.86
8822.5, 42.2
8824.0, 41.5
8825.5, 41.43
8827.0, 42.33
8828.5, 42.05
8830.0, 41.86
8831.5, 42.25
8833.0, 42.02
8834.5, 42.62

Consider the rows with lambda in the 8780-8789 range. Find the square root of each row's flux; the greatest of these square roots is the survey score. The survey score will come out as 6.58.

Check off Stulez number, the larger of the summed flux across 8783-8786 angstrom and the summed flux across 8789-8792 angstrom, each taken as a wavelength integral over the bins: 126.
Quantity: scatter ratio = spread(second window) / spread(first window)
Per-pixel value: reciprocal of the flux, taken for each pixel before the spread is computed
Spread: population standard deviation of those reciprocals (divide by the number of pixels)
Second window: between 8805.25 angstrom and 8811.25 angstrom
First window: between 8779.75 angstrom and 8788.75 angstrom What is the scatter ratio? 1.10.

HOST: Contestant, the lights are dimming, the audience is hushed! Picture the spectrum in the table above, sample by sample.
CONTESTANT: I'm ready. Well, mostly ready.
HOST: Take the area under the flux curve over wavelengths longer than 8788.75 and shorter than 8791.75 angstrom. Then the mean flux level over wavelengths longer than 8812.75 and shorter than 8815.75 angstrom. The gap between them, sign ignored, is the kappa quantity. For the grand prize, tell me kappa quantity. 84.7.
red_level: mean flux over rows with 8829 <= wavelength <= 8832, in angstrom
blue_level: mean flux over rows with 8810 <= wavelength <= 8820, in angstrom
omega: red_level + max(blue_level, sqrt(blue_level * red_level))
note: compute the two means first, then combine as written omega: 84.0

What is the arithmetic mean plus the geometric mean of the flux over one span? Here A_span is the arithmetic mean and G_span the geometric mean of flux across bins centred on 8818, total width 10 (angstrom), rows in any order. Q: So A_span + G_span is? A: 83.8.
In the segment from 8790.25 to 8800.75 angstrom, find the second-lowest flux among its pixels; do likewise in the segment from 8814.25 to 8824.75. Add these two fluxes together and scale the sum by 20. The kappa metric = 1670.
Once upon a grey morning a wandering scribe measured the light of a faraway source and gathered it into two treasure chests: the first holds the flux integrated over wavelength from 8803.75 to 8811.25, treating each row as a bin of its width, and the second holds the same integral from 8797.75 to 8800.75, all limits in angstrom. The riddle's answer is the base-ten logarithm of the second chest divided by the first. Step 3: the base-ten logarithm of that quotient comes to -0.40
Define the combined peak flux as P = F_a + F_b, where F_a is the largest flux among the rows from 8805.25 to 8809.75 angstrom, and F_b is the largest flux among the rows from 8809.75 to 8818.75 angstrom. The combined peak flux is 85.00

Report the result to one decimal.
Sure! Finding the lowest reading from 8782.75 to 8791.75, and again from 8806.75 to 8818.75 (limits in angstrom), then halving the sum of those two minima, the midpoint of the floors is 41.5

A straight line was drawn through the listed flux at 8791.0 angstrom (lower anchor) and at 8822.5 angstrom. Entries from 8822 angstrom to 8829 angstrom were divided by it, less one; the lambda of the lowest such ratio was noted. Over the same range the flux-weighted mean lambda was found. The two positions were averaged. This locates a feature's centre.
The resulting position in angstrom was 8825.5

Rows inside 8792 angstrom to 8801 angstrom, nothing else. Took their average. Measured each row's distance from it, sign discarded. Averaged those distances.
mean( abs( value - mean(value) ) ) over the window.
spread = 0.45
